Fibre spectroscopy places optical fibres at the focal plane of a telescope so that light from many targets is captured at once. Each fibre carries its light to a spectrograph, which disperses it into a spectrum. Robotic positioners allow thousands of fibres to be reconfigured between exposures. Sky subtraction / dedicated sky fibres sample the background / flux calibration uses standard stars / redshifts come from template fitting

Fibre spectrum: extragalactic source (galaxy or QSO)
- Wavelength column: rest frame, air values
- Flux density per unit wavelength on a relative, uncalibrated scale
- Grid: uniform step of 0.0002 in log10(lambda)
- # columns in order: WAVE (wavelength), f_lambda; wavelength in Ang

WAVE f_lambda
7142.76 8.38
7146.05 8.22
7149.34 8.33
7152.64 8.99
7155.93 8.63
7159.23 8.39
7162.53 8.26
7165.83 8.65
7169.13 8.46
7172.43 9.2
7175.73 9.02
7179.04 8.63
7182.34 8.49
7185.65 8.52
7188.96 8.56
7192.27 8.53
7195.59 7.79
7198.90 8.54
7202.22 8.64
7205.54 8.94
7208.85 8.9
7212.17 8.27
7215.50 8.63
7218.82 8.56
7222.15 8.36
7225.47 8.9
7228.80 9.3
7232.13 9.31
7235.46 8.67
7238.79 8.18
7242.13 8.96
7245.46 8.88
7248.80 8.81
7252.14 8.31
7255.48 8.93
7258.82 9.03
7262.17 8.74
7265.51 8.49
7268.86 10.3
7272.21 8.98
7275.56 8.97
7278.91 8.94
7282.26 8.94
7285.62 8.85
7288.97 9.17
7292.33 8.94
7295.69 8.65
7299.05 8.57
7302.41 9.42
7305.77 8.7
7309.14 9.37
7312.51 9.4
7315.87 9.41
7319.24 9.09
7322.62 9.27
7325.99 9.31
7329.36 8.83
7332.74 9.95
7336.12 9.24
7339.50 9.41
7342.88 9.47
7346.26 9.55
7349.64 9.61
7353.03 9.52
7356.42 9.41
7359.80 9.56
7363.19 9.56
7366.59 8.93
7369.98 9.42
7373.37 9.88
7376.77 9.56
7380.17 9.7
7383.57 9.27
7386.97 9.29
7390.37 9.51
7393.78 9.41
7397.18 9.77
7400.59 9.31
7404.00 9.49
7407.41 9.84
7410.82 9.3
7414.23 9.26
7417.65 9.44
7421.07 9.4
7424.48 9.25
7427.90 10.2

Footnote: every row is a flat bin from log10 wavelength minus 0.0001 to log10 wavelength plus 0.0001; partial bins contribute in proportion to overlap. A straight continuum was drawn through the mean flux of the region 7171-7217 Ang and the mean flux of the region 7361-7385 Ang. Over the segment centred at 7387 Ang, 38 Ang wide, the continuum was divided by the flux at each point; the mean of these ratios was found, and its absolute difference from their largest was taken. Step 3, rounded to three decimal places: 0.028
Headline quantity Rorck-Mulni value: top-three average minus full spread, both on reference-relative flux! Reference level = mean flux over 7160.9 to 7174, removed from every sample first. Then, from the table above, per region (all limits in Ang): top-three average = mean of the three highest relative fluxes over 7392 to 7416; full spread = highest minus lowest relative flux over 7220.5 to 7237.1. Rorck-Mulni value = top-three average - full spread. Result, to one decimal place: 0.1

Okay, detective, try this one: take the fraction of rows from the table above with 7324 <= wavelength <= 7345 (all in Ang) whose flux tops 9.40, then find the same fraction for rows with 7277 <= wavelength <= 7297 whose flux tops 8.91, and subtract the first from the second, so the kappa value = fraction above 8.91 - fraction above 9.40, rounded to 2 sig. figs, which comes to 0.17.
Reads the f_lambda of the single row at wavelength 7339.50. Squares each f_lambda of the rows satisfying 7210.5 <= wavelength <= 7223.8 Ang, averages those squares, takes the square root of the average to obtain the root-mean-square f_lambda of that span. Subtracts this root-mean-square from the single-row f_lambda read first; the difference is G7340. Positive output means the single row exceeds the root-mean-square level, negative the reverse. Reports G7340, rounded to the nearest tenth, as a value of 1.0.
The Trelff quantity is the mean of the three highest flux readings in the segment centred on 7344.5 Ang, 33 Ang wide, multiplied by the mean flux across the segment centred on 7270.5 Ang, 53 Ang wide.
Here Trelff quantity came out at 86.7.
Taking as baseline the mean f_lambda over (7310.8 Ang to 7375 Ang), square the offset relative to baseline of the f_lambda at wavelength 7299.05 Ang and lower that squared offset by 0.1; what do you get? 0.61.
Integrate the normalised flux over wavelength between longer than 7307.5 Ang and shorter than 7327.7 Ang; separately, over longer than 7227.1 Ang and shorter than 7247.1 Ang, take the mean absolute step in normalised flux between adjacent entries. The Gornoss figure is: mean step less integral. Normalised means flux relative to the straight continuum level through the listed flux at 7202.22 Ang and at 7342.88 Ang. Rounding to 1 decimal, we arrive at -20.1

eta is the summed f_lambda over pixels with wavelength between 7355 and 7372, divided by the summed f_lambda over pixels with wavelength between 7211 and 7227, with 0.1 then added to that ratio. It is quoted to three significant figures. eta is 1.20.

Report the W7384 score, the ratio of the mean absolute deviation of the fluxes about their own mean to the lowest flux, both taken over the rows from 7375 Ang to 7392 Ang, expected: 0.016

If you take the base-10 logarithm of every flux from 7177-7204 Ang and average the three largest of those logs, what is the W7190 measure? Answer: 0.935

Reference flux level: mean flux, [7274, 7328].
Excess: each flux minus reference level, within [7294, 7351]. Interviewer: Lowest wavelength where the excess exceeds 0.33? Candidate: 7302.41 Ang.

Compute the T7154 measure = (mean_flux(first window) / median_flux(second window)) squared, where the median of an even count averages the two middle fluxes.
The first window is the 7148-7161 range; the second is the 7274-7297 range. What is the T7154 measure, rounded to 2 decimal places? 0.92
